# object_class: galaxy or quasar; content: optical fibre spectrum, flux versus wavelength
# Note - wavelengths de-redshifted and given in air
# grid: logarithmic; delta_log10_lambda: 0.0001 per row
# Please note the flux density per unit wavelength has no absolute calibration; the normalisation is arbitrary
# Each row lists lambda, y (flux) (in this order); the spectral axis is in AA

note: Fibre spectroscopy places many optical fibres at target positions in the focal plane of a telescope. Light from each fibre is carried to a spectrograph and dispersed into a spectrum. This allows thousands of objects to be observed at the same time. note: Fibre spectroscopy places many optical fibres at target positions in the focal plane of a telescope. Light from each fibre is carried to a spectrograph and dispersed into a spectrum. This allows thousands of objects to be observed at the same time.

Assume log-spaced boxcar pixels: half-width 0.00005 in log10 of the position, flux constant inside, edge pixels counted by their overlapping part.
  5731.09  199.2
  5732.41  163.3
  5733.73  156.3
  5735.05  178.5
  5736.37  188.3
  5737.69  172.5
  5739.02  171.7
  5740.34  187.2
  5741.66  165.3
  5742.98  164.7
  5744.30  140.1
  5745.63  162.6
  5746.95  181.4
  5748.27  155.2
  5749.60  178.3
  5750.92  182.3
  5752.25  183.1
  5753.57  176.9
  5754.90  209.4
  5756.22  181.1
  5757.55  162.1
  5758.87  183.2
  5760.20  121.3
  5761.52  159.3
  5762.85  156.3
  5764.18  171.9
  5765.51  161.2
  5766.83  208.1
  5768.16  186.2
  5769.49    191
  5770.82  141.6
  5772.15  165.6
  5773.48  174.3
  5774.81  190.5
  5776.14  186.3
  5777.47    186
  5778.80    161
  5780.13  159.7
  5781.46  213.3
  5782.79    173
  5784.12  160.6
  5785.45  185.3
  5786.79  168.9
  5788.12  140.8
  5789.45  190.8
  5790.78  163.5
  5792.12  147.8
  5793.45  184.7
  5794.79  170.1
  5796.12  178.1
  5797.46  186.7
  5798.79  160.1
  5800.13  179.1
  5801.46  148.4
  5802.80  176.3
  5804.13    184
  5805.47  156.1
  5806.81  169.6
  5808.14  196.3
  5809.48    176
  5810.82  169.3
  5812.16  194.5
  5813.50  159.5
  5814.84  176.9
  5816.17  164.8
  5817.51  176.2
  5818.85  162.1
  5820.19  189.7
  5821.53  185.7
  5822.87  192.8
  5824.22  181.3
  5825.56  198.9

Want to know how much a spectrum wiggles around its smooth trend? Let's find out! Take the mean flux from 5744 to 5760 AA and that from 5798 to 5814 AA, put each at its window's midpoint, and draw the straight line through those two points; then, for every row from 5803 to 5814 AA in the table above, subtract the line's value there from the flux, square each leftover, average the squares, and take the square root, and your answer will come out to 14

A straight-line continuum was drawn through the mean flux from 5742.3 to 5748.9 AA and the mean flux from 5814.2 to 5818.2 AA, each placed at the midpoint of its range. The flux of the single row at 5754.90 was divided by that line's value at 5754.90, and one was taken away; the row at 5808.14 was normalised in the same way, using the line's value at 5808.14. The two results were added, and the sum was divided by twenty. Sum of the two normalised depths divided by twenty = 0.022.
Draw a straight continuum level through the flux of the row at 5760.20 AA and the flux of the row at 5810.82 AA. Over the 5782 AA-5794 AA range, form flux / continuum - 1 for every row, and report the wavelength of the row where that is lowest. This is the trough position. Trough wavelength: 5788.12 AA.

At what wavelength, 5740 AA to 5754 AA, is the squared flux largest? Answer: 5740.34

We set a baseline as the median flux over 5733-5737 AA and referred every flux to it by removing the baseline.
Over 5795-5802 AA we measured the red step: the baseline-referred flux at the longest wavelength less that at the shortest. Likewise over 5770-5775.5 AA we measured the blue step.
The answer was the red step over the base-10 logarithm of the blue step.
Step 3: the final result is -18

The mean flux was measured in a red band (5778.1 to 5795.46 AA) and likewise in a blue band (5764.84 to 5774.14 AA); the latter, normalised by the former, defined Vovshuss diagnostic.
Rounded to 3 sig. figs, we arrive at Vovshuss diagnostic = 1.03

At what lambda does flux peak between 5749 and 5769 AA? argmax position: 5754.90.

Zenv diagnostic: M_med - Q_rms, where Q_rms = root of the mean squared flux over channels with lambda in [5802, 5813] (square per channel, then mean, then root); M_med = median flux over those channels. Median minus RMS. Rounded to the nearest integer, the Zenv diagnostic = -2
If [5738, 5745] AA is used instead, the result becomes -1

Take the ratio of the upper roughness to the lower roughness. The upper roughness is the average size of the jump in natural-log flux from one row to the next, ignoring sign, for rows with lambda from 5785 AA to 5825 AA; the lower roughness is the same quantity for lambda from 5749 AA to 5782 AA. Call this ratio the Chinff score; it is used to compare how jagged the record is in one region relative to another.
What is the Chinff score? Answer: 0.96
